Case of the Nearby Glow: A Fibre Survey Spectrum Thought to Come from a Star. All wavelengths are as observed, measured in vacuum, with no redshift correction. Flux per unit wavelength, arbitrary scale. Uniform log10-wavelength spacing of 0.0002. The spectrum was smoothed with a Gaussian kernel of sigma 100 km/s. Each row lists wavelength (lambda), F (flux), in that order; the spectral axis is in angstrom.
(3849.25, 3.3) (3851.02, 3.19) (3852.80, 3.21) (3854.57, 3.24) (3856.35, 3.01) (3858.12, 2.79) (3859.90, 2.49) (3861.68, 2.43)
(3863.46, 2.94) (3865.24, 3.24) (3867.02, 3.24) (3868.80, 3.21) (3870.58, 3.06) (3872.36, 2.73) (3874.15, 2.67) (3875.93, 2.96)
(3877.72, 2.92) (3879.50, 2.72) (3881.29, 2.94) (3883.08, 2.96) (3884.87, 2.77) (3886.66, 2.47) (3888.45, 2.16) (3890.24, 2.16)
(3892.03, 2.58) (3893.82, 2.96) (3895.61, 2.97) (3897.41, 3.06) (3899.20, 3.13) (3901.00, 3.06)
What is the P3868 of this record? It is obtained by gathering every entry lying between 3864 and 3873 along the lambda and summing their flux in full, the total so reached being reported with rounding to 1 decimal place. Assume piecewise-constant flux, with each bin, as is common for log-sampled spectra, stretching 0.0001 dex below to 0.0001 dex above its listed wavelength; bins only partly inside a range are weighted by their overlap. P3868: 15.5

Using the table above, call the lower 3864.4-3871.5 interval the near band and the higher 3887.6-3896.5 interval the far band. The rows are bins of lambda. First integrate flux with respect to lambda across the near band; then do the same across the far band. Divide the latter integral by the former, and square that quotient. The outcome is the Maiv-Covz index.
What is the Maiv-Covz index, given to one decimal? 1.0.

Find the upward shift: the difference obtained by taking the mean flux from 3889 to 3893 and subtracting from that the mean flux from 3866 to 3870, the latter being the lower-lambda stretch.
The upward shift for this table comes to -0.85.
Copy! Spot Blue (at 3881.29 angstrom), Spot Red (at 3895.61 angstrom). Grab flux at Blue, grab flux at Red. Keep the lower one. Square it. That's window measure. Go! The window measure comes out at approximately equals 8.6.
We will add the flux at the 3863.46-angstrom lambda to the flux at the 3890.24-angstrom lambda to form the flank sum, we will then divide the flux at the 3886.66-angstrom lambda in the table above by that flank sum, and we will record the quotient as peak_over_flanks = 0.48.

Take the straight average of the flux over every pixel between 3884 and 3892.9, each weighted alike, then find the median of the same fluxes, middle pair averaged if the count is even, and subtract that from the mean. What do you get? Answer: -0.04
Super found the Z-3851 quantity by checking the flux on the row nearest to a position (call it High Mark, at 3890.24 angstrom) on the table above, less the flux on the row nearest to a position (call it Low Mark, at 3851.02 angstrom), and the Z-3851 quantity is -1.0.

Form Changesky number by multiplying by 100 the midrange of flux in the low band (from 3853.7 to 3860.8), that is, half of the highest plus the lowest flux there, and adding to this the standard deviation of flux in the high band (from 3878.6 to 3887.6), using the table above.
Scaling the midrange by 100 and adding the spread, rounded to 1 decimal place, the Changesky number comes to 286.7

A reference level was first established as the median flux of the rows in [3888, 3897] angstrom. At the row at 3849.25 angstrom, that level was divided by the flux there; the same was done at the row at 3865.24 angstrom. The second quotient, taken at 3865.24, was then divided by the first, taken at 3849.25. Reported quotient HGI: 1.02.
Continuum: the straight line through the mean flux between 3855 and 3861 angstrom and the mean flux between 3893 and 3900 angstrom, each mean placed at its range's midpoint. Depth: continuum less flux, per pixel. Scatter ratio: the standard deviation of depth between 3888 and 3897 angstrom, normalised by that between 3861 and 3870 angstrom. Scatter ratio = 1.2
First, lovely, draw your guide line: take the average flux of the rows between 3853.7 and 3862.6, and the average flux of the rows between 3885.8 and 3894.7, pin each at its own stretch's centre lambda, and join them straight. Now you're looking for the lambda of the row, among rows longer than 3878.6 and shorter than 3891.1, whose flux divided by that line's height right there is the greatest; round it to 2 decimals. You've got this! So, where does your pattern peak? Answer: 3883.08 angstrom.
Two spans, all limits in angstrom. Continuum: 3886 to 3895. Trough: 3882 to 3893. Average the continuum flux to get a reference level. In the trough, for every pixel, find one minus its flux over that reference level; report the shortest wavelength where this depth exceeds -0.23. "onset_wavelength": 3883.08 angstrom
